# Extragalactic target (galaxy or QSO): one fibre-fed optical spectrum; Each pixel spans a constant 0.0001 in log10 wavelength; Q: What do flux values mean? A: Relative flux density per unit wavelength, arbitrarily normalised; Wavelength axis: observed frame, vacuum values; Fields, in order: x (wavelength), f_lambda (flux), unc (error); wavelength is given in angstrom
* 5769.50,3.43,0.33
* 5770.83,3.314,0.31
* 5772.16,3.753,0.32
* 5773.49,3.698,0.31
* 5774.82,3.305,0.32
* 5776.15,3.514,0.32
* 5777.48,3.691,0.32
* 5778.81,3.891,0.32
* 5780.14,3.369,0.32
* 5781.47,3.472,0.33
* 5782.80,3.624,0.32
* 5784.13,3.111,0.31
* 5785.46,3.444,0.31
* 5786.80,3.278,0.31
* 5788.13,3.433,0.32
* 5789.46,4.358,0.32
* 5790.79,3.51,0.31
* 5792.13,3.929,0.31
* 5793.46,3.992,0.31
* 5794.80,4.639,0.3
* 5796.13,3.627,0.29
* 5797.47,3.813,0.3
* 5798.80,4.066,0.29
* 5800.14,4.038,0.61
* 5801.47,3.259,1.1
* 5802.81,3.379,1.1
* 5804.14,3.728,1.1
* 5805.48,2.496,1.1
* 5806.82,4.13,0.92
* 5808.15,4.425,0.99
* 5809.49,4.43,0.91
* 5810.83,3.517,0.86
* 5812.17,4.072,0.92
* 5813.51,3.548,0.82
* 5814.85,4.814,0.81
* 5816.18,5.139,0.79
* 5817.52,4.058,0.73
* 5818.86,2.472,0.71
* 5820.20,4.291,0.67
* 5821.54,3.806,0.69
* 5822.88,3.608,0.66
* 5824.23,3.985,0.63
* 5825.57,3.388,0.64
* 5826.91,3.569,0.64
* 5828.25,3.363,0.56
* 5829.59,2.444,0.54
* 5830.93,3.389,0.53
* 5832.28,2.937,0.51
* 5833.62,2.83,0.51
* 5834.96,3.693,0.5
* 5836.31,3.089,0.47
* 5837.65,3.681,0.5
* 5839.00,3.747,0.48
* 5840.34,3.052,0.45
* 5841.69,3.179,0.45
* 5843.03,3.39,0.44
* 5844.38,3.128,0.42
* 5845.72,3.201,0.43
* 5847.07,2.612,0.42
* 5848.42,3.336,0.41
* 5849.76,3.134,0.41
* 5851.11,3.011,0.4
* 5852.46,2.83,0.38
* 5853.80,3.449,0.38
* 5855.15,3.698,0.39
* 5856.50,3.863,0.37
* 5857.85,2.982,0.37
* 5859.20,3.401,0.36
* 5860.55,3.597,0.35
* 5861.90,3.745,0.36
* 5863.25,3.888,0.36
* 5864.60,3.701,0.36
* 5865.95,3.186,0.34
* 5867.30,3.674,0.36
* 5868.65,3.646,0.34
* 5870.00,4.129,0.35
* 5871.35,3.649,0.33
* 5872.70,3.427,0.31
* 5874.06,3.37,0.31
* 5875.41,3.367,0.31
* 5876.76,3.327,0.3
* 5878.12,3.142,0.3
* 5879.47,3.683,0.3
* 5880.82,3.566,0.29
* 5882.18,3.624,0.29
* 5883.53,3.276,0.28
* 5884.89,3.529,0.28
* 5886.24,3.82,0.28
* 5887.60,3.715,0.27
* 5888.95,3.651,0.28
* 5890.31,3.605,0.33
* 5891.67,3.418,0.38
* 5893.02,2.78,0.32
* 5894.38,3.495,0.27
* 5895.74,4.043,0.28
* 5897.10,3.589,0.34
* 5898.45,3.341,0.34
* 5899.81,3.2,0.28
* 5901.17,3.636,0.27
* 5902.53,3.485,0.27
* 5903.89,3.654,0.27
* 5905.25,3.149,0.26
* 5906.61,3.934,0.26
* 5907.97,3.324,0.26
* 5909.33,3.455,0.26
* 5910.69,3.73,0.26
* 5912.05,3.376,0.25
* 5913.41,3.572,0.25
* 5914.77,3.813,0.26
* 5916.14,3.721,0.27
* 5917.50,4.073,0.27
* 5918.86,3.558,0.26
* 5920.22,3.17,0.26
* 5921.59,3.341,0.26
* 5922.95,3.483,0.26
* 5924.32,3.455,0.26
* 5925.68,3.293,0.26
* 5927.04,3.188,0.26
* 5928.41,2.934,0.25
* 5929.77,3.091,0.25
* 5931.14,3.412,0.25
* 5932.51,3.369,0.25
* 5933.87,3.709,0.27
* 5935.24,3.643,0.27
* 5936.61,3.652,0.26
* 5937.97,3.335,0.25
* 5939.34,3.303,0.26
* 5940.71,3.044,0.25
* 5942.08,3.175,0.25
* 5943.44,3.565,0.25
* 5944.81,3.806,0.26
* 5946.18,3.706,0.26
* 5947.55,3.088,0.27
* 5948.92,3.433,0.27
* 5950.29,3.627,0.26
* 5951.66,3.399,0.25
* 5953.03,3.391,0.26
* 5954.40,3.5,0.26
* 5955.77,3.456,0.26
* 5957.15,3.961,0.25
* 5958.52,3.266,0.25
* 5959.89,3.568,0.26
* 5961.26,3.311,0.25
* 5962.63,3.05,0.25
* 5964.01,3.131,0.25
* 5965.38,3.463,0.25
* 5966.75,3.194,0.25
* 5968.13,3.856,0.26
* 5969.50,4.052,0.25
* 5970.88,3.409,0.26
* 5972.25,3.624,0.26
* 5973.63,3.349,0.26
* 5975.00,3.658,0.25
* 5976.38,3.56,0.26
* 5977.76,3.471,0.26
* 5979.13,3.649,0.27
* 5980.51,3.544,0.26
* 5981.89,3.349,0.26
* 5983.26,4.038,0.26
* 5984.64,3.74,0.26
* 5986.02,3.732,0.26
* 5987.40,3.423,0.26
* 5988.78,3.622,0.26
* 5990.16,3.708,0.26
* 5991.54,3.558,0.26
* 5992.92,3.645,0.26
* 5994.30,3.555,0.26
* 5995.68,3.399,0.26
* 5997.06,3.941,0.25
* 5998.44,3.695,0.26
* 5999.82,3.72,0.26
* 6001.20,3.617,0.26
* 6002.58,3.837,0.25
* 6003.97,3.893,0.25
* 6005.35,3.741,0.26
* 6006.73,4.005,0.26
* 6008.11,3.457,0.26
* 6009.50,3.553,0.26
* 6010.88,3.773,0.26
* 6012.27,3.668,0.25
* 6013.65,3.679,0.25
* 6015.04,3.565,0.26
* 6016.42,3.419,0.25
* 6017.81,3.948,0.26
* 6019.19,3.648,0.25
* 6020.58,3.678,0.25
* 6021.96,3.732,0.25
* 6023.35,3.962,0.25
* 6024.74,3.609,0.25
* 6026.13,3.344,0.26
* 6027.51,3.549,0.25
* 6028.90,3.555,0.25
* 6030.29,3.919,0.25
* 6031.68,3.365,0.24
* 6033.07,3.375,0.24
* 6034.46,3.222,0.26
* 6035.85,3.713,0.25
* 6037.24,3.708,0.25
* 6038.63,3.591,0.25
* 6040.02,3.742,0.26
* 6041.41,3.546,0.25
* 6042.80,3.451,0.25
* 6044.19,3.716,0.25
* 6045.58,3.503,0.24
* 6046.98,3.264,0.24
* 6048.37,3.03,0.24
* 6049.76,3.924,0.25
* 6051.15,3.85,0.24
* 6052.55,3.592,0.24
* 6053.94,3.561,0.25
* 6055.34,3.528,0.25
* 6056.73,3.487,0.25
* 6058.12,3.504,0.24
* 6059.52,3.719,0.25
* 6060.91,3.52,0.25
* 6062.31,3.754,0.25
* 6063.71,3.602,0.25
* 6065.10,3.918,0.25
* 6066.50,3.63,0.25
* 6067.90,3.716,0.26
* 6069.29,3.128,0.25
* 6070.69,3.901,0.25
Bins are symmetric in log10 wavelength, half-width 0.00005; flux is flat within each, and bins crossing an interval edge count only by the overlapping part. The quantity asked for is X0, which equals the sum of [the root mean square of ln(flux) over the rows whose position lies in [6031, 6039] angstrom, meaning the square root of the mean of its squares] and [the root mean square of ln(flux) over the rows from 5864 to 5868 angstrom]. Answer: 2.51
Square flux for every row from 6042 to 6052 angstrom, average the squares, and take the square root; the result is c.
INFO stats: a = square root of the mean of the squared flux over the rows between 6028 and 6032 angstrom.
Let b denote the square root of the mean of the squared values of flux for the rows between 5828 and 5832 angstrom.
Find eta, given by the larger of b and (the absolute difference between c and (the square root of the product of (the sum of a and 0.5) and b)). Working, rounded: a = 3.62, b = 3.10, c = 3.55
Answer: 3.10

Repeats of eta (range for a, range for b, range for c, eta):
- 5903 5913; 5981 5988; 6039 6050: 3.66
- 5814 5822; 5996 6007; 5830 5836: 3.81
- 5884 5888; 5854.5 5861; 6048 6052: 3.52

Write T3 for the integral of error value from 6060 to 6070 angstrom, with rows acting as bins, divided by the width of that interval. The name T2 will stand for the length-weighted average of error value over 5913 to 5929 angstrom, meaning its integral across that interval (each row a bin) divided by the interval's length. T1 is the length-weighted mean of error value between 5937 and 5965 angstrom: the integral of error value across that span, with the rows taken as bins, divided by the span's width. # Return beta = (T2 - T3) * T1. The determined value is 0.00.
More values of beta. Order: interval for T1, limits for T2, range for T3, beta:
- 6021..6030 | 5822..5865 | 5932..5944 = 0.05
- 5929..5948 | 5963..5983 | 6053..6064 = 0.00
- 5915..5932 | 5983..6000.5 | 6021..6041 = 0.00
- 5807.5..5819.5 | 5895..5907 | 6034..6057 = 0.03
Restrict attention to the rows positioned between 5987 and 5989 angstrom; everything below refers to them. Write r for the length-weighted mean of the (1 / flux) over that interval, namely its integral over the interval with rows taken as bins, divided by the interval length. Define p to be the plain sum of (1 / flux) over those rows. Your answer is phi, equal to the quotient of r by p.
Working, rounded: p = 0.57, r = 0.28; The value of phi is 0.501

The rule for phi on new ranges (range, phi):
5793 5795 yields 0.503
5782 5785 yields 0.499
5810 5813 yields 0.497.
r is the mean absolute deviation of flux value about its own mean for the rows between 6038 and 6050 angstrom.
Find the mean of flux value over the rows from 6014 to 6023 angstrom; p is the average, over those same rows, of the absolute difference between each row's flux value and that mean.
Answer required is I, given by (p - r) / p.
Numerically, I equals -0.6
